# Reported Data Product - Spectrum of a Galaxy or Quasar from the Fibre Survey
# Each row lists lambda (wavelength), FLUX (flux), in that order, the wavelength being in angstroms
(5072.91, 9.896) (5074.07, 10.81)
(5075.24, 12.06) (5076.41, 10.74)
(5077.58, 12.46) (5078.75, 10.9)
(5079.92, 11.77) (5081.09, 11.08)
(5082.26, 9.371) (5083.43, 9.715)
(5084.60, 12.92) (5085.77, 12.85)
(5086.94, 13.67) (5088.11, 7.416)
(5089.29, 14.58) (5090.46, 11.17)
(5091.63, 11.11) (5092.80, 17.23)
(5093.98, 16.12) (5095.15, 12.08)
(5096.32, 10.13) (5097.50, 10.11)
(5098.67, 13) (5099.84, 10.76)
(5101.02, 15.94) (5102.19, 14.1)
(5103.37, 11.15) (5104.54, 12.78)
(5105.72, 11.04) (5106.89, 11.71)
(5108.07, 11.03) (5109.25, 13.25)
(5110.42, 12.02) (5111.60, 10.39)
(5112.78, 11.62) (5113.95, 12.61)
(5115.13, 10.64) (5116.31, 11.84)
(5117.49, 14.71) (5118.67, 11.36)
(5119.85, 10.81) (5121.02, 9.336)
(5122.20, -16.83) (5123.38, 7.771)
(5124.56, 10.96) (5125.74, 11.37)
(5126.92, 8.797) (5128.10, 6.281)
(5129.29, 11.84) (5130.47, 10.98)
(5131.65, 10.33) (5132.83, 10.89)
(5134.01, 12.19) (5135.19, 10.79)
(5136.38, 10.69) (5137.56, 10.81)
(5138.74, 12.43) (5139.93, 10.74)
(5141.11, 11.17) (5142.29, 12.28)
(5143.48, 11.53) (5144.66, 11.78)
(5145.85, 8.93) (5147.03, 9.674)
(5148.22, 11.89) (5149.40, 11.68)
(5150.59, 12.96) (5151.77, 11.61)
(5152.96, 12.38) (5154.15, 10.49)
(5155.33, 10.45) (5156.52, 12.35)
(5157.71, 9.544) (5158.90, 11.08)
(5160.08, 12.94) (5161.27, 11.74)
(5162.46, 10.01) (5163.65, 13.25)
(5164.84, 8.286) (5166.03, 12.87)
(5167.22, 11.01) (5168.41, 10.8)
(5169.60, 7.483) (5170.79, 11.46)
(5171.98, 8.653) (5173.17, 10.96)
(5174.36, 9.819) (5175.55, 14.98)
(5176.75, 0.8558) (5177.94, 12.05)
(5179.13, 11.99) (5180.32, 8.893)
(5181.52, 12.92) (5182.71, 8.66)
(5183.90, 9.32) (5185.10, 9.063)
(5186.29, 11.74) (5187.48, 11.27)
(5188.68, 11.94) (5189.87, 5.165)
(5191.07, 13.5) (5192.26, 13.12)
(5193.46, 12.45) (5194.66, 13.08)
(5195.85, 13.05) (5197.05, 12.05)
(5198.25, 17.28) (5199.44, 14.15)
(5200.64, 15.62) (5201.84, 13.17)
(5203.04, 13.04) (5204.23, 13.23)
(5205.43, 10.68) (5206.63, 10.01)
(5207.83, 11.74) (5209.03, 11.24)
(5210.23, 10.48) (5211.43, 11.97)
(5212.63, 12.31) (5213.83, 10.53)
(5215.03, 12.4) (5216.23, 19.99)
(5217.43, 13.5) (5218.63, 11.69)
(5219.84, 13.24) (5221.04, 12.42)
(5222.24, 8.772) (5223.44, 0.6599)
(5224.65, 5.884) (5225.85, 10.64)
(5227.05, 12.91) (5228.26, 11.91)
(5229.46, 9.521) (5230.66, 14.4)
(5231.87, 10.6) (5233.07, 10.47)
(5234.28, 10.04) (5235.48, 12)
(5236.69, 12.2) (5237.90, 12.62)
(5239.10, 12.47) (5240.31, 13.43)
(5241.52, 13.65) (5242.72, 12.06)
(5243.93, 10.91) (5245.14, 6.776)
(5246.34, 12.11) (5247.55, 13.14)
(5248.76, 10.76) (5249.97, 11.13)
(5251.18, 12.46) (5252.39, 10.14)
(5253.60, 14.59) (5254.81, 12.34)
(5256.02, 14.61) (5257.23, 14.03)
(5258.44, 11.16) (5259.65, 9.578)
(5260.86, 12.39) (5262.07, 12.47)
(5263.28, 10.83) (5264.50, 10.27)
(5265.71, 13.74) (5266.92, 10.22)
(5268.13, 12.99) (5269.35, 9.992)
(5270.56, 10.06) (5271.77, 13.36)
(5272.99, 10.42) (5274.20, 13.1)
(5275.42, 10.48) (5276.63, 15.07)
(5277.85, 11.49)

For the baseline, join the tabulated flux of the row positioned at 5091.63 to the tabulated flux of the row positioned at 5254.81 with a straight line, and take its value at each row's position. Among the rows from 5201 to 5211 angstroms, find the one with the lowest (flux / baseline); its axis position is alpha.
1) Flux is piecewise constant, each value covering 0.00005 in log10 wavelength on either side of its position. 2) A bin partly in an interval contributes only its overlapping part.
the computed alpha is 5206.63 angstroms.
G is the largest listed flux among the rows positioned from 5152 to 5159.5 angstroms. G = 12.38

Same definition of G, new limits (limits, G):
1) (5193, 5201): 17.28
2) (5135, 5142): 12.43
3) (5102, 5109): 14.1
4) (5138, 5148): 12.43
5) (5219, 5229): 13.24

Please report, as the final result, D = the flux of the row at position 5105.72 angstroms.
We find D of 11.04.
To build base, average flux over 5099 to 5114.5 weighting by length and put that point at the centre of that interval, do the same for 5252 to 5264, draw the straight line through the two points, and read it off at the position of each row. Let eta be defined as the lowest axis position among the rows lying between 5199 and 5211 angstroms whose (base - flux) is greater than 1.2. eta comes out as 5205.43 angstroms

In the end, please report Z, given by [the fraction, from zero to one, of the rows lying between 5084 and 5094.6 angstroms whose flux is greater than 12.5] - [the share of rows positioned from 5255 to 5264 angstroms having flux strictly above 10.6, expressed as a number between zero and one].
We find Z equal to -0.190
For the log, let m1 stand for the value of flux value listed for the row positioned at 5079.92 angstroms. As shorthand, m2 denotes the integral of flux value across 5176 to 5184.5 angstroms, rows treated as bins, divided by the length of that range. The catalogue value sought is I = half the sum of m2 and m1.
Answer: 10.6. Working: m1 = 11.77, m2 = 9.3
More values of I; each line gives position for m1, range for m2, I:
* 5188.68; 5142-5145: 11.9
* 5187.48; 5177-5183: 10.9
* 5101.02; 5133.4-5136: 13.7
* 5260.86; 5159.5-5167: 11.9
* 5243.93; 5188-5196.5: 11.3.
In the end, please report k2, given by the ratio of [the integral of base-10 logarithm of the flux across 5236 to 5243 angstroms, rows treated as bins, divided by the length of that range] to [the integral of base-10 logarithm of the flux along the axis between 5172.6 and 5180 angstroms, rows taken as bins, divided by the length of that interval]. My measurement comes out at 1.25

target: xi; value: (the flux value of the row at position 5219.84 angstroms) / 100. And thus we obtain 0.132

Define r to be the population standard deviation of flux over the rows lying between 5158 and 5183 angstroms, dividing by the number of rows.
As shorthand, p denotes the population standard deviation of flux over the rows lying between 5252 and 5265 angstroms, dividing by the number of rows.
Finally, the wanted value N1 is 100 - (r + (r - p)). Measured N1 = 96.0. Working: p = 1.7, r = 2.8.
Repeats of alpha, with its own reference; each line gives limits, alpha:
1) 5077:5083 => 5082.26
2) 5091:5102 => 5097.50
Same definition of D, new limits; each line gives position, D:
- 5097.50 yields 10.11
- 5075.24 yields 12.06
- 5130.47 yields 10.98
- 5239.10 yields 12.47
